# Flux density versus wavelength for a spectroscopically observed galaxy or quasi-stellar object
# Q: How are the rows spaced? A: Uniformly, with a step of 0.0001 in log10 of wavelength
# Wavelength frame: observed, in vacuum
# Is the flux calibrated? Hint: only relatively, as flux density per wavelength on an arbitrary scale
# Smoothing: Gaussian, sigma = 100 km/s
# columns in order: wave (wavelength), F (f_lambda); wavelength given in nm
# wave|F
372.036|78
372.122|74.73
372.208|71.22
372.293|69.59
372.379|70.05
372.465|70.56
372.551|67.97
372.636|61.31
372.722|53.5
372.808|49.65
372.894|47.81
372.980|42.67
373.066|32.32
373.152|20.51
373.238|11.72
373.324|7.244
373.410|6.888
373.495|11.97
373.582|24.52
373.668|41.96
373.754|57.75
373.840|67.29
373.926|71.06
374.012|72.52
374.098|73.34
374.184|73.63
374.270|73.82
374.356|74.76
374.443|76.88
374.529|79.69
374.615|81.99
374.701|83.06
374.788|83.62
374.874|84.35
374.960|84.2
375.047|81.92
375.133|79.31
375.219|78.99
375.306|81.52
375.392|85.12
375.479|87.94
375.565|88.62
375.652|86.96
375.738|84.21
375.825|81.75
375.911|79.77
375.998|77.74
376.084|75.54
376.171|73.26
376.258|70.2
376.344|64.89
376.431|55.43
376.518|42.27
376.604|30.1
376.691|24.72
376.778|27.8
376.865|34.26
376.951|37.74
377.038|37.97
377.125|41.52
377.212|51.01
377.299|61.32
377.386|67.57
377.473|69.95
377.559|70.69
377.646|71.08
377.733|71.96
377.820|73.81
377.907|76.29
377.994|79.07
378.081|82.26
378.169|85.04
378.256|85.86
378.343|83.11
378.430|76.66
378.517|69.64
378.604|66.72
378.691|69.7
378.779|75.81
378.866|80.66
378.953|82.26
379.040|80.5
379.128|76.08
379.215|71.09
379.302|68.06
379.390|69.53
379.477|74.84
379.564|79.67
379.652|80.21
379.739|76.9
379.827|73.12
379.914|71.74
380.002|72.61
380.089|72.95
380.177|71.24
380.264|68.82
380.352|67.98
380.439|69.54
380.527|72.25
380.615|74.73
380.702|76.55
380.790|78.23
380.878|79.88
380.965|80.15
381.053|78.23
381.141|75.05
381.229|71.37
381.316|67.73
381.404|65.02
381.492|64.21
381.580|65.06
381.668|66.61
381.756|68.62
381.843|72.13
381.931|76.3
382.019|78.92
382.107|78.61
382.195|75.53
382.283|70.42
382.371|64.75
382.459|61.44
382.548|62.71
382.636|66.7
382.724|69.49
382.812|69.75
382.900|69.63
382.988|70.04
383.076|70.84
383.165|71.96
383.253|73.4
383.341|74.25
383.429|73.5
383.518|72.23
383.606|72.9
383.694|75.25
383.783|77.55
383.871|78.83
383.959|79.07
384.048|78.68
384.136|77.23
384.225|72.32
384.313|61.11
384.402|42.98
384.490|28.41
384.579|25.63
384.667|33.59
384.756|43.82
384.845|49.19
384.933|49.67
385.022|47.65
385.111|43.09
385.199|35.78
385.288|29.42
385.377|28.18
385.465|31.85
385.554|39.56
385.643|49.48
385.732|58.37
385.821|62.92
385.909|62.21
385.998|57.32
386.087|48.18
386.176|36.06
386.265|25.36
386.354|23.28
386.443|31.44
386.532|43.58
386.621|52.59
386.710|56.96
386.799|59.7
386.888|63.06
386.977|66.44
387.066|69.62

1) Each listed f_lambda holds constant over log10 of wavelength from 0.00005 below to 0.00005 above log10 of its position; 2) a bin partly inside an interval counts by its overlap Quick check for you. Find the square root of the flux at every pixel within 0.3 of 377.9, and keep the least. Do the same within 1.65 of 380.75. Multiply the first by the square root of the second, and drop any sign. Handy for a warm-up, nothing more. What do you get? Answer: 23.9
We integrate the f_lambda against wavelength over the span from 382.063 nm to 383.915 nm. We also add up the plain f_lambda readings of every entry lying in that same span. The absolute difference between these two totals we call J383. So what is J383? 1368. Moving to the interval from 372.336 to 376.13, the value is 2584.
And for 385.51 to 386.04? 301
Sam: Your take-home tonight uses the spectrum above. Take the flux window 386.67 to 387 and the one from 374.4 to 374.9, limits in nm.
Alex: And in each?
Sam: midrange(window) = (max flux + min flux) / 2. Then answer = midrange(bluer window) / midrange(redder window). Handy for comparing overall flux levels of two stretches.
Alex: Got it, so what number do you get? 1.31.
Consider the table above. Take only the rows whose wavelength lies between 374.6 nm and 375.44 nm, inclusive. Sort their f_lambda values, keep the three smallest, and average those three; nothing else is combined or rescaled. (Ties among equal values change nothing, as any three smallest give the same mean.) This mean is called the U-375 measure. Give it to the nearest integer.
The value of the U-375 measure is 80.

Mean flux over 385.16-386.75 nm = 43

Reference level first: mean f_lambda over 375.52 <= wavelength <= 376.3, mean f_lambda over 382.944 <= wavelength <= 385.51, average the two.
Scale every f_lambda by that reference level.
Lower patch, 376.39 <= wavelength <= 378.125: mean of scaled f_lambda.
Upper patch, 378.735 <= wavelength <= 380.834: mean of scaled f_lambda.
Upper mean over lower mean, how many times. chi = 1.3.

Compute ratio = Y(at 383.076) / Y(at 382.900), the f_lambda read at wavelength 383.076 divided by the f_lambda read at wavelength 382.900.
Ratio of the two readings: 1.0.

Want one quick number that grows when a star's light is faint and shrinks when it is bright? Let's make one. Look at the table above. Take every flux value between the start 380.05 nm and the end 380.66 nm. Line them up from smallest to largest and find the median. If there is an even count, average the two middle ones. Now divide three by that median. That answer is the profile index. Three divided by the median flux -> 0.042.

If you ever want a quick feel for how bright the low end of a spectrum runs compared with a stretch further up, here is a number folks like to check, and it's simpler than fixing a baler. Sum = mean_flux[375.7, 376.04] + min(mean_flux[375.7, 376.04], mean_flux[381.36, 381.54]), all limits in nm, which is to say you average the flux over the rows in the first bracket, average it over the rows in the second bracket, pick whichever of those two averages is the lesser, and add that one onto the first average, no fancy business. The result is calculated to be 145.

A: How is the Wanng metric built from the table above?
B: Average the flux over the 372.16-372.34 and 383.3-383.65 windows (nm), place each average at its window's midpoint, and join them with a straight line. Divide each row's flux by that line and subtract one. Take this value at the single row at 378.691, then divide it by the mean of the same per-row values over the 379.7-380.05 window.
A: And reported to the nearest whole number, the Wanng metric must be -2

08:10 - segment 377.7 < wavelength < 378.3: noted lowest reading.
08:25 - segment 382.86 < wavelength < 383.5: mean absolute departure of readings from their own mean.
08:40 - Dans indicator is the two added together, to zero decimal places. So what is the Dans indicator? 73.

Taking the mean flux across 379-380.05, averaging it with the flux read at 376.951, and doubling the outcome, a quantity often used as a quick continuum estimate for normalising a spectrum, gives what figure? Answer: 112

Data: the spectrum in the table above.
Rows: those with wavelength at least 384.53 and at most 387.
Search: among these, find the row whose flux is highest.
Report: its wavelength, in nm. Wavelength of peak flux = 386.977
